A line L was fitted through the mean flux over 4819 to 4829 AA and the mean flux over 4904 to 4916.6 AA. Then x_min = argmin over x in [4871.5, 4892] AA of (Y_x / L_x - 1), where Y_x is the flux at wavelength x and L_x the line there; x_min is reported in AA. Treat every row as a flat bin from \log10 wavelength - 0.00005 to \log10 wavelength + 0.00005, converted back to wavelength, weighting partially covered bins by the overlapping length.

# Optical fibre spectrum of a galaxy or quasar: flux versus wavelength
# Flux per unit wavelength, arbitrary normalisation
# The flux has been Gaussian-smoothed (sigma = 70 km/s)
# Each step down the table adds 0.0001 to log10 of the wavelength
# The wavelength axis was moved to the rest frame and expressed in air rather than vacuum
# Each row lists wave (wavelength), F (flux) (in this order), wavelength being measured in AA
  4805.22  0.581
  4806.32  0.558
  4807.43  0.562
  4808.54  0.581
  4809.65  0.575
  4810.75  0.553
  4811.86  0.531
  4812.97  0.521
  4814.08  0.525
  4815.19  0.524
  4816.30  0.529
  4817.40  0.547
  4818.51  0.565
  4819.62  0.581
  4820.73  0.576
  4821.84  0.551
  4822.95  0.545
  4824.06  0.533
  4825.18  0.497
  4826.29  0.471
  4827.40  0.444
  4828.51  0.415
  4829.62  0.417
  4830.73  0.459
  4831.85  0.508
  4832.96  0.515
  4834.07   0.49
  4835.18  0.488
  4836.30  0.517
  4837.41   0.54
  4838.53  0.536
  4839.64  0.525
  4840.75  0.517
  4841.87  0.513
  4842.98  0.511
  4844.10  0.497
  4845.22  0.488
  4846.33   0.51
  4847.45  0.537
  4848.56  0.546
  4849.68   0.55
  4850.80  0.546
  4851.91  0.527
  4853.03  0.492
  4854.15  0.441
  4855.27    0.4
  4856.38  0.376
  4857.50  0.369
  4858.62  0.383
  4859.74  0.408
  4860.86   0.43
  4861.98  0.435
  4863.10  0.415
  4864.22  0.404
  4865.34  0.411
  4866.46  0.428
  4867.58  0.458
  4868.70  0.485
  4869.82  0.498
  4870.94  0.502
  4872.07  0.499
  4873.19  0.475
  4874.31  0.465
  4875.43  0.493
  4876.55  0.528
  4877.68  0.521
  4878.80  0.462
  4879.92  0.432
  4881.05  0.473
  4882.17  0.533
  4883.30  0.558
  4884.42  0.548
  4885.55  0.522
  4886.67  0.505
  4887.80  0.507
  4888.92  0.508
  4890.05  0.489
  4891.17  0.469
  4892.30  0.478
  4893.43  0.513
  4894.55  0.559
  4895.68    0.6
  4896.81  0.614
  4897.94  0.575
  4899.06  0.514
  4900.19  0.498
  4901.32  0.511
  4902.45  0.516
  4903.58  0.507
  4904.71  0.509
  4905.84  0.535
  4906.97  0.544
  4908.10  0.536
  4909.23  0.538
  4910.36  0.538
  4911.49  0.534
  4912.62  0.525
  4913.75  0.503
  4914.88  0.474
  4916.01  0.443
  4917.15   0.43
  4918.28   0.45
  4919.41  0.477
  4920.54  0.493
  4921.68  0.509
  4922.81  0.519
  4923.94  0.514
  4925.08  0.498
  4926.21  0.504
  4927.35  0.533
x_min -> 4879.92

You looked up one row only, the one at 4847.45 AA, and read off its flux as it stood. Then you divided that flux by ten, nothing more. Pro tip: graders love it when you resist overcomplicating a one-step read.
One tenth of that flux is 0.0537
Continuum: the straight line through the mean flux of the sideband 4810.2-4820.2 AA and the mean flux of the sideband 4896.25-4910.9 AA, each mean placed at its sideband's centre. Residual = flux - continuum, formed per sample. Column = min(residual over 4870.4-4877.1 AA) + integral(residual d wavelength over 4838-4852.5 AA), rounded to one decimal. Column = -0.3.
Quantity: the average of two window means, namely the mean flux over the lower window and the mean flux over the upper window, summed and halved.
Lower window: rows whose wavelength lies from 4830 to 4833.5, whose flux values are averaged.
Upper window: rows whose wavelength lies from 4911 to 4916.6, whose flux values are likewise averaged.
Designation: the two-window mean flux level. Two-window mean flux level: 0.49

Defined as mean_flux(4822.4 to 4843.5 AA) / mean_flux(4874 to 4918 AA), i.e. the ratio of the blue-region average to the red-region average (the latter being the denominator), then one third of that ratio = 0.323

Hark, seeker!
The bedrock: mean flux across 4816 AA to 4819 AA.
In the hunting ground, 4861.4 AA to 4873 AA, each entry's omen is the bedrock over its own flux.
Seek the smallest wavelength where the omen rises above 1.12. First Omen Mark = 4861.98 AA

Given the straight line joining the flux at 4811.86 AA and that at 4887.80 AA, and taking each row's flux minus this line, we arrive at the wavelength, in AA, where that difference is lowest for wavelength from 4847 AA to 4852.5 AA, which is 4851.91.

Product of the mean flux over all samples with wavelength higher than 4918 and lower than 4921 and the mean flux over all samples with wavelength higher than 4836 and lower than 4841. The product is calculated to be 0.25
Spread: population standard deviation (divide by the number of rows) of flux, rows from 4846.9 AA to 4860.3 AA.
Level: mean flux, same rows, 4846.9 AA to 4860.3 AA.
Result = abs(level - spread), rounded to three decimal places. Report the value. 0.393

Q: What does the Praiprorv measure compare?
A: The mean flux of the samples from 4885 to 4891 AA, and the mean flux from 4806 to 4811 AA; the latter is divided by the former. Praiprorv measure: 1.12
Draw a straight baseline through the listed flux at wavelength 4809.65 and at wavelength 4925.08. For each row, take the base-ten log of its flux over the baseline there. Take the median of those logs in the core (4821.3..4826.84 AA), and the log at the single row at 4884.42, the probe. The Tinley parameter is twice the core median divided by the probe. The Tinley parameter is -2.8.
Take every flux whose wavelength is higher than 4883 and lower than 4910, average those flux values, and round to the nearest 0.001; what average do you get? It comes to 0.527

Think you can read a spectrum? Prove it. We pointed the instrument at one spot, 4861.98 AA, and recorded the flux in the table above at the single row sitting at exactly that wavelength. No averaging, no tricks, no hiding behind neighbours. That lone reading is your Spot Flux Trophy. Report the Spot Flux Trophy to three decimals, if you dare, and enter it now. 0.435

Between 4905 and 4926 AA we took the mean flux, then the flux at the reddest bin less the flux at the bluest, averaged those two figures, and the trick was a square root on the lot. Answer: 0.483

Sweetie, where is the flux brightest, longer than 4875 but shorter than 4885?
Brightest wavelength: 4883.30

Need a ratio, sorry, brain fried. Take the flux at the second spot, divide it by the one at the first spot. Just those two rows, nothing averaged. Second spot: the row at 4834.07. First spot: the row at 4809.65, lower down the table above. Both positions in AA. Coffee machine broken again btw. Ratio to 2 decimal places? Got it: 0.85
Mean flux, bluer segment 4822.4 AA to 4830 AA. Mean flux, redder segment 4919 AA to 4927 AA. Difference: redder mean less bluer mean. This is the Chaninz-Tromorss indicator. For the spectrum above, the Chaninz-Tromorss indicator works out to 0.03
